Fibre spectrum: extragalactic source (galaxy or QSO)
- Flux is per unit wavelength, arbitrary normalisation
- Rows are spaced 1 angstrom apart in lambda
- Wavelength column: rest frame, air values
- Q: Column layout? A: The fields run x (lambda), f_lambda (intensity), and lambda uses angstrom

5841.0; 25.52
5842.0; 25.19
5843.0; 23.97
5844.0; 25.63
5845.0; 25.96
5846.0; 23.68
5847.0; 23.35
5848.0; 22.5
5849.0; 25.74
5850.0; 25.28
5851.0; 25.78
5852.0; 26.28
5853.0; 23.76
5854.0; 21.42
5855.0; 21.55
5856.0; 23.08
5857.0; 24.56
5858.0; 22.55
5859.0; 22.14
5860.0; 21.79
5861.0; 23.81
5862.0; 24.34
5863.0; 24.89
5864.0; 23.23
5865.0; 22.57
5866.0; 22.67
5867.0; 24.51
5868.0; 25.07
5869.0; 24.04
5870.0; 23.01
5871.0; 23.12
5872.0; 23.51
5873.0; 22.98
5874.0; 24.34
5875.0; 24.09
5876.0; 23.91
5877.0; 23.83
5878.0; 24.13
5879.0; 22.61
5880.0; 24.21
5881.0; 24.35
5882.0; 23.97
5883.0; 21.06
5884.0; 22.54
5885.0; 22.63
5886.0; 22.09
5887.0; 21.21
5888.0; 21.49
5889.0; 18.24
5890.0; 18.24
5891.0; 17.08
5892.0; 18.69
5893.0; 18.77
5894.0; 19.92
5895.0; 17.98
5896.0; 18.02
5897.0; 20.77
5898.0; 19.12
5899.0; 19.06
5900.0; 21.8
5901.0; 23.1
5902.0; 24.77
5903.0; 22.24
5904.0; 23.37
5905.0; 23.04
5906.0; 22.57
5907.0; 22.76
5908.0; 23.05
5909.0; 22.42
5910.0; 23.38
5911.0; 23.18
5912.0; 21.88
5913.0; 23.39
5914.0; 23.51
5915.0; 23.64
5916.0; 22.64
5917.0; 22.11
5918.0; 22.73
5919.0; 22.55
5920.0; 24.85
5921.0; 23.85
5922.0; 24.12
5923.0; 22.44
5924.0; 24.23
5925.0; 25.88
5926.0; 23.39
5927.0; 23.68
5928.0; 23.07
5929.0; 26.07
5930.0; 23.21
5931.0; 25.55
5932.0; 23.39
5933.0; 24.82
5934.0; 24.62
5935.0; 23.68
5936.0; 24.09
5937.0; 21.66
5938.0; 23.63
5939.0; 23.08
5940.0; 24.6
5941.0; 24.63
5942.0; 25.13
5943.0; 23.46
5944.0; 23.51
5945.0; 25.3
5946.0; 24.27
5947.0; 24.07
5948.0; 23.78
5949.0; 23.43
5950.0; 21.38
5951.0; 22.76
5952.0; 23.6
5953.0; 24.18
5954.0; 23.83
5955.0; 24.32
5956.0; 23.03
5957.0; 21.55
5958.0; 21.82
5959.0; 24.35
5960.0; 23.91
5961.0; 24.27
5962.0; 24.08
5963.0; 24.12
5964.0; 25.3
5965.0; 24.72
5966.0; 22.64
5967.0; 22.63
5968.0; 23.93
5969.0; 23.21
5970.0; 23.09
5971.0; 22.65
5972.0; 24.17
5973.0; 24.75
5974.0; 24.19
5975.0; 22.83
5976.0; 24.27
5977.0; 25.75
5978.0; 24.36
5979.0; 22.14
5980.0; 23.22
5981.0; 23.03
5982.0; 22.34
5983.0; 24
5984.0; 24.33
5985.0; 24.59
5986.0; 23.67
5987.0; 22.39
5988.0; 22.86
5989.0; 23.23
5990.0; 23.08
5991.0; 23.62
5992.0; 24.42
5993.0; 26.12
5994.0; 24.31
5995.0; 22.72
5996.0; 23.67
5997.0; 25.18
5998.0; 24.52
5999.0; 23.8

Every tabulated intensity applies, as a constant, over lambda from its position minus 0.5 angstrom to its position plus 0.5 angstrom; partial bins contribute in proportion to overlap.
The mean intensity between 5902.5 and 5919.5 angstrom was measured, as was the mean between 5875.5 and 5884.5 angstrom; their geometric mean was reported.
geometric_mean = 23.1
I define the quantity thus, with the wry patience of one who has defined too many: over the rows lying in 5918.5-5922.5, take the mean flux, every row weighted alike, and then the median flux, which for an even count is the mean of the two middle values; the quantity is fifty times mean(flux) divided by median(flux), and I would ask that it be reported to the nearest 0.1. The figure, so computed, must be 49.7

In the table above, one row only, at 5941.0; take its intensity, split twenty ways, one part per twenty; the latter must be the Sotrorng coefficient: 1.23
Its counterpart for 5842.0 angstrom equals 1.26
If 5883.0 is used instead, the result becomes 1.05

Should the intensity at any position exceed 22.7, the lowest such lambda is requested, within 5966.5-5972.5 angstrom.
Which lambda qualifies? 5968.0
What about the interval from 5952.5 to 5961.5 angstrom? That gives 5953.0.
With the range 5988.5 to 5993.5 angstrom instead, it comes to 5989.0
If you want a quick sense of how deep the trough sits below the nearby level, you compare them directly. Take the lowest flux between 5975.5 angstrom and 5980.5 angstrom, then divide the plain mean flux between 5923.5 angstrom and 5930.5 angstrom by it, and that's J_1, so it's 1.09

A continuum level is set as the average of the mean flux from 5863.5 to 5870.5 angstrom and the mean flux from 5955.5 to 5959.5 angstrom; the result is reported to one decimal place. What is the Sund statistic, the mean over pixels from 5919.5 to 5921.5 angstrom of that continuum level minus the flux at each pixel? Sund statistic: -1.2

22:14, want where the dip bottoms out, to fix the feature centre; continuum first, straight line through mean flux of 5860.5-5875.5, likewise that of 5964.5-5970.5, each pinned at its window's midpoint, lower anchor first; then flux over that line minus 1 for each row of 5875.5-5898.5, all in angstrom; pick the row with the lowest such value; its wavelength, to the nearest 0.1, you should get 5891.0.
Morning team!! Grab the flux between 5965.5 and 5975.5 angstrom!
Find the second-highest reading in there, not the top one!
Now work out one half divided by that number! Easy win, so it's 0.0207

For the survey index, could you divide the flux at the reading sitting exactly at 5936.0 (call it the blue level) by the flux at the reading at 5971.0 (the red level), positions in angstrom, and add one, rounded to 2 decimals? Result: 2.06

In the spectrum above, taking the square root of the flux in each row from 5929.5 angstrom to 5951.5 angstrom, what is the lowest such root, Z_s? 4.62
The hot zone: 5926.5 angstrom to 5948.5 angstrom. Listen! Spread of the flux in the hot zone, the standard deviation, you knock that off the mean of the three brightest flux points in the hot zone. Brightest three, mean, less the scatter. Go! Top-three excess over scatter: 24.7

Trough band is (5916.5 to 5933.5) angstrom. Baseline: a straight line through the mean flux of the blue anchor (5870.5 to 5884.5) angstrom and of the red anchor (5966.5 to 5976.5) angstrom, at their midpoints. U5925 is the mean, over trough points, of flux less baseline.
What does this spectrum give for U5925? 0.35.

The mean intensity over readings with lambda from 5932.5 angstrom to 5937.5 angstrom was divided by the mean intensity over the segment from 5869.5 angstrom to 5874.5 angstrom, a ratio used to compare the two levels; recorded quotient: 1.02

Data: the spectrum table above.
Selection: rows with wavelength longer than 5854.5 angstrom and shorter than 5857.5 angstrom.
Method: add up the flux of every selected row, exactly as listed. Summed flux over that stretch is 69.2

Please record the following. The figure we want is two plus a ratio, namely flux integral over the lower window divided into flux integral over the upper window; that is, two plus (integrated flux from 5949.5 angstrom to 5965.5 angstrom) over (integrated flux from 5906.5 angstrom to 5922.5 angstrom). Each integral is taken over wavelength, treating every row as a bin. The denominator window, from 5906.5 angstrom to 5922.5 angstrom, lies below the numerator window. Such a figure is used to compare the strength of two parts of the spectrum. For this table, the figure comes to 3.02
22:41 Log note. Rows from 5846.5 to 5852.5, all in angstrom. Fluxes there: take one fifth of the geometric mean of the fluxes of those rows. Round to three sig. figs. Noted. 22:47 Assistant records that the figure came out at 4.96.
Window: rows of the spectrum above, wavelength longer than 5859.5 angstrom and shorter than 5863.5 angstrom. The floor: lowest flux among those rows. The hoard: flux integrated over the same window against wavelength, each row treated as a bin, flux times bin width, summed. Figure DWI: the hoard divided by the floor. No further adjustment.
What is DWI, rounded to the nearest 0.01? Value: 4.35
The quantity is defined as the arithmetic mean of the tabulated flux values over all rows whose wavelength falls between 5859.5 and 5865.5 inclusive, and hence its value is 23.4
